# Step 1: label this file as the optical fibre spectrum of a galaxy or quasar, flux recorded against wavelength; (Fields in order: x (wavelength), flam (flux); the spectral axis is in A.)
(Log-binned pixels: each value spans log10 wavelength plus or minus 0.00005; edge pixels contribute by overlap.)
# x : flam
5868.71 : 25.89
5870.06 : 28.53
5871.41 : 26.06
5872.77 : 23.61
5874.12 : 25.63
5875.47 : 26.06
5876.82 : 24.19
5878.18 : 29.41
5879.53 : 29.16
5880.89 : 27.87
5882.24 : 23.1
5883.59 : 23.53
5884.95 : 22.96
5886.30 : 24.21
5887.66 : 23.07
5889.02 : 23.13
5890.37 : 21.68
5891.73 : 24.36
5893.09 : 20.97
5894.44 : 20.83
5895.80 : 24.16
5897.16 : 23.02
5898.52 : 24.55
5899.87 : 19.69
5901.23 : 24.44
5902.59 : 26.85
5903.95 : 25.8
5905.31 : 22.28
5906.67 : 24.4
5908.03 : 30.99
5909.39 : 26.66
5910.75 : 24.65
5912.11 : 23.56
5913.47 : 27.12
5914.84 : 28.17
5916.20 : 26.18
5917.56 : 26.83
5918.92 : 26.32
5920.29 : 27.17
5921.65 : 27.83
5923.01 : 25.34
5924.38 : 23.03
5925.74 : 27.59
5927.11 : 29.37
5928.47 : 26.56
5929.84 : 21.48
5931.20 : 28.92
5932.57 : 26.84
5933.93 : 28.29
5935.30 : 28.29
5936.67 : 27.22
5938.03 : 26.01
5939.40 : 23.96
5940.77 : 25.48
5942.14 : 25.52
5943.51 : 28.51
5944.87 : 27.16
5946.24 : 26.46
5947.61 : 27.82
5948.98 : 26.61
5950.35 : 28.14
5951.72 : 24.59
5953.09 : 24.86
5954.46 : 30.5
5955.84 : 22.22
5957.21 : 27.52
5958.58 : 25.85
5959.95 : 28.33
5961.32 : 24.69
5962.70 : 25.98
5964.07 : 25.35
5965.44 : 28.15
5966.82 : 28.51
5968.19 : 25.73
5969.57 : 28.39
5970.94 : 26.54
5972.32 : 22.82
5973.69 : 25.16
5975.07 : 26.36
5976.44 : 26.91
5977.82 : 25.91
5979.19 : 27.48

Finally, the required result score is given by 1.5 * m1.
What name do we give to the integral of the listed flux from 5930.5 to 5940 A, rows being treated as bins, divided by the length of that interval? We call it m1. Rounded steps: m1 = 27.1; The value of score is 40.7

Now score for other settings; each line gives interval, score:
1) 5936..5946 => 39.4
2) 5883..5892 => 34.8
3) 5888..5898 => 33.9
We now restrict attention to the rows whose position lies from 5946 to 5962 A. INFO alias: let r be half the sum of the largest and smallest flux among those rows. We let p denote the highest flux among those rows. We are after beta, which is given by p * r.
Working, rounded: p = 30.5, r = 26.4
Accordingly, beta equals 804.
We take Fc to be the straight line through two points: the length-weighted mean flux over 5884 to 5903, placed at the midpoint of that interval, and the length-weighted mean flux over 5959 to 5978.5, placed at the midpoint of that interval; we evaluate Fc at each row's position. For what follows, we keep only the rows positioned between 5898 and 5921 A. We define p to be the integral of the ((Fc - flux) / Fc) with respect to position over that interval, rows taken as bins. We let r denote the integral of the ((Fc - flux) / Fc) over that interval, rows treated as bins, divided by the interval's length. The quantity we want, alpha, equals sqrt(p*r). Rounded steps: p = -1.8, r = -0.08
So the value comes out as 0.37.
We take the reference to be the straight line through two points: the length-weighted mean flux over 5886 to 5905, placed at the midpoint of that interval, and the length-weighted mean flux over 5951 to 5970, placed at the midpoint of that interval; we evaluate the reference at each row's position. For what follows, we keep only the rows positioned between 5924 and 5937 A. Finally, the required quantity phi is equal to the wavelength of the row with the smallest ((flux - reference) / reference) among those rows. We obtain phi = 5929.84 A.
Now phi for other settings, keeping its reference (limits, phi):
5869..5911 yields 5899.87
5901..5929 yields 5924.38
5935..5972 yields 5955.84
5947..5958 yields 5955.84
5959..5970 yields 5961.32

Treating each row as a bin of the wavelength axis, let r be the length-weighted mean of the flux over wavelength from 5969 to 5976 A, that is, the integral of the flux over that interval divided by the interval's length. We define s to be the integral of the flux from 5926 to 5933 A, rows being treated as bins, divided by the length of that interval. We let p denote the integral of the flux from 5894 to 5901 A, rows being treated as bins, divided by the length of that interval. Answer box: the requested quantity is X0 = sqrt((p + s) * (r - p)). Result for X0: 12.6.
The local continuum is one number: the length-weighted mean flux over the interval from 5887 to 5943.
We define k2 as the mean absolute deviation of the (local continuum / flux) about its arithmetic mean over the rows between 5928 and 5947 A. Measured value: 0.055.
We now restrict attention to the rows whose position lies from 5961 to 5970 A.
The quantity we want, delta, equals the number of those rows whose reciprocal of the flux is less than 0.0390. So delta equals 5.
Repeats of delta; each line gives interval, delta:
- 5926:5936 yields 6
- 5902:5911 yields 4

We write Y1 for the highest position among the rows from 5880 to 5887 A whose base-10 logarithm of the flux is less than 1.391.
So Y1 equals 5886.30 A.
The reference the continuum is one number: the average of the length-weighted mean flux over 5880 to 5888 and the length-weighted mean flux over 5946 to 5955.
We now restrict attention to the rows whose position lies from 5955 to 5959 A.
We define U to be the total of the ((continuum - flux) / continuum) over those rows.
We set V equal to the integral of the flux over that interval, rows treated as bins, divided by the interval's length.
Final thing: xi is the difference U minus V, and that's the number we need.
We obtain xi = -25.3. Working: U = 0.05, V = 25.3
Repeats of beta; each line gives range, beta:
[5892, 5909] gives 785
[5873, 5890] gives 770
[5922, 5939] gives 747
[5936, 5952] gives 748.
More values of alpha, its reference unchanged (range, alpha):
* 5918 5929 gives 0.31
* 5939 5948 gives 0.14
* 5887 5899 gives 0.03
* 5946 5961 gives 0.14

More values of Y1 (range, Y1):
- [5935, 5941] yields 5939.40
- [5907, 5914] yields 5912.11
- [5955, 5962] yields 5955.84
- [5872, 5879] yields 5876.82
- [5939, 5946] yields 5939.40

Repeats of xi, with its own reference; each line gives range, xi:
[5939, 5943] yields -25.1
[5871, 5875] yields -25.0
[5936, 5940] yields -25.8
